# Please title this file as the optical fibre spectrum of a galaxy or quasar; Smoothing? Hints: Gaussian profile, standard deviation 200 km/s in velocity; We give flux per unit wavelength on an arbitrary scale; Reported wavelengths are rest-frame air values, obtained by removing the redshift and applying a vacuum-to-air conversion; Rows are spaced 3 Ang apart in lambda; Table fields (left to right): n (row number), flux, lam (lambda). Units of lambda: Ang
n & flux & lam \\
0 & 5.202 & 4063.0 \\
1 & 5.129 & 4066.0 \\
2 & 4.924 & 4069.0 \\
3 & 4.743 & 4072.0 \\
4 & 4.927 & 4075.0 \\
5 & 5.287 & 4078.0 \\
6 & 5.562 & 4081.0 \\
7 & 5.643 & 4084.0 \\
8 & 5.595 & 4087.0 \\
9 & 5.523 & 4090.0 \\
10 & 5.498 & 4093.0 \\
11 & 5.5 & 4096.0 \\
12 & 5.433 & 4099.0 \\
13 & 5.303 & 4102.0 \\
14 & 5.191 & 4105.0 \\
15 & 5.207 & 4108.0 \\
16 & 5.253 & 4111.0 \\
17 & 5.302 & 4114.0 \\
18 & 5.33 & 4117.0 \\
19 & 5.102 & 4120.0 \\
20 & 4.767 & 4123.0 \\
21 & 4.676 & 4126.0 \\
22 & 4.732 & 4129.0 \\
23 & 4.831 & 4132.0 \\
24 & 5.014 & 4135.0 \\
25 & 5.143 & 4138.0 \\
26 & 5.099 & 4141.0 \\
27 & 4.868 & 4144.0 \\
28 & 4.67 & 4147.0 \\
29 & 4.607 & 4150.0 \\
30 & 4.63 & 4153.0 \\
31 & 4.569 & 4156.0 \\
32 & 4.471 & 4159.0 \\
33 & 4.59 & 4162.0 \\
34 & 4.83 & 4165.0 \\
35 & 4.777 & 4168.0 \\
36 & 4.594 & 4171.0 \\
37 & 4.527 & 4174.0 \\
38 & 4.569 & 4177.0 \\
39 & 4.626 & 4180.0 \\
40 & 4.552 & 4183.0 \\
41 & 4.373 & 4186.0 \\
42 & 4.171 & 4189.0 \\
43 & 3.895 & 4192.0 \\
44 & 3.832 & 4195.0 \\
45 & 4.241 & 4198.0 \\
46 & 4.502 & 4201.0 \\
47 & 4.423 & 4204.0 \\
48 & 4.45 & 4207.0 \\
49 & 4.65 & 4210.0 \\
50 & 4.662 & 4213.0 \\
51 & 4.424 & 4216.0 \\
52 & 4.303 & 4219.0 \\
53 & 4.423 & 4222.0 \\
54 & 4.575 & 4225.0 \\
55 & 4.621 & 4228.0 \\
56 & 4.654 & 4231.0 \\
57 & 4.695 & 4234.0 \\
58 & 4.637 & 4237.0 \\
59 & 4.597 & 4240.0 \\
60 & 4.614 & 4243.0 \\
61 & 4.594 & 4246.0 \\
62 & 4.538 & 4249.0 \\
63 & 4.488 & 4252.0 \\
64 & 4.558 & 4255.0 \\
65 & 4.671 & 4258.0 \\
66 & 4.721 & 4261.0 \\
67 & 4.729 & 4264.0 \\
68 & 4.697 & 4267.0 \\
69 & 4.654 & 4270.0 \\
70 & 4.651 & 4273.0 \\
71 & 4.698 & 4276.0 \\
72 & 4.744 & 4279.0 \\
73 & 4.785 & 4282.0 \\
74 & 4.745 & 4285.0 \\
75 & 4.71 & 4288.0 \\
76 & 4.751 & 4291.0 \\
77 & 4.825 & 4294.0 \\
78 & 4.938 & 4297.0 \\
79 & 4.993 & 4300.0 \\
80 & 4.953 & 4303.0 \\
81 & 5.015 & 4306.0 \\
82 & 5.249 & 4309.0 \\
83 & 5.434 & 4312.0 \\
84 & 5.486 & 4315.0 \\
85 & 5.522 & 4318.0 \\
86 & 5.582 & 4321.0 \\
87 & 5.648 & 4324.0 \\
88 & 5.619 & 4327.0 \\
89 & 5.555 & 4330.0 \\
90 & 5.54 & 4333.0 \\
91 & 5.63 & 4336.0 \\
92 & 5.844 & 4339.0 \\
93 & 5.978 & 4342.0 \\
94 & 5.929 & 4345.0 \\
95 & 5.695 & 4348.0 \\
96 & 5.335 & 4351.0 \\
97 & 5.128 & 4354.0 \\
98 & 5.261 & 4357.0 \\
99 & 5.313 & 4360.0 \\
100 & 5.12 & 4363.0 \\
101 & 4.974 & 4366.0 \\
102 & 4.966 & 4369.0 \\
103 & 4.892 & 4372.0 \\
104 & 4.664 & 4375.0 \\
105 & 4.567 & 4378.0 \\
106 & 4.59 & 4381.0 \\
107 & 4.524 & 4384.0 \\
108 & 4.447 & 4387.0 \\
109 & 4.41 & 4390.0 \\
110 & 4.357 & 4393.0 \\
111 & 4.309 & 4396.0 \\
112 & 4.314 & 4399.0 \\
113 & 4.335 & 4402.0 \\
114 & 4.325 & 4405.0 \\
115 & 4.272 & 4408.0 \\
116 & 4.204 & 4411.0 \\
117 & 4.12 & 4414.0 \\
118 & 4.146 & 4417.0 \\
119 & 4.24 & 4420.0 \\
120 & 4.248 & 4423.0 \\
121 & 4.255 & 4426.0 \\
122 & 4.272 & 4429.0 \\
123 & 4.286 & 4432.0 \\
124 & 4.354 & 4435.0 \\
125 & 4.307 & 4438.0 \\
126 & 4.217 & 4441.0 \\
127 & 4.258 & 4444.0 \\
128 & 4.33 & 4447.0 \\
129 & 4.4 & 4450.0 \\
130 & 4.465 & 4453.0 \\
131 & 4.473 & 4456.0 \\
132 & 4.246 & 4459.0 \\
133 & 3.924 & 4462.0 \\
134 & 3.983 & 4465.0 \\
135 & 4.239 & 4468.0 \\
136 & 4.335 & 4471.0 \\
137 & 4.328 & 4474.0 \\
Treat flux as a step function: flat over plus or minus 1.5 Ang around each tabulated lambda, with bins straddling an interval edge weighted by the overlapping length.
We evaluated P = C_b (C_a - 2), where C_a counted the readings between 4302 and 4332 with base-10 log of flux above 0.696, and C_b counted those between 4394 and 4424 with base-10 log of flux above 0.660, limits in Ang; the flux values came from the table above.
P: 0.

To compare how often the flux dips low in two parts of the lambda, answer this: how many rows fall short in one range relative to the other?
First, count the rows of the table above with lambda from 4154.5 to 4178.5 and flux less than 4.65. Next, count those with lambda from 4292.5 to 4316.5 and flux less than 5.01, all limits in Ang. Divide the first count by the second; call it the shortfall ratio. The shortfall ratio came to 1.5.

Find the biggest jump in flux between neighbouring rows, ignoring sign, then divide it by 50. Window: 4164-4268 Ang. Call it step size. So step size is 0.0082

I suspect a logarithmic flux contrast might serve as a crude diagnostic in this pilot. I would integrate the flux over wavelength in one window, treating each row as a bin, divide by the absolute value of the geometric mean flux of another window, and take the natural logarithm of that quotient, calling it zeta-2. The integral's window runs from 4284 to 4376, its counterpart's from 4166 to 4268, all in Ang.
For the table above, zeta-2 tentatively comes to 4.7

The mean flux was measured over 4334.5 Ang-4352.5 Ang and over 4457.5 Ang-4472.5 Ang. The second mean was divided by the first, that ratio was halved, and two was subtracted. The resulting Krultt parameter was -1.64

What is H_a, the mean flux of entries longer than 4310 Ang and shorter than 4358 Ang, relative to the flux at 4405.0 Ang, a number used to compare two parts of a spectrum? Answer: 1.29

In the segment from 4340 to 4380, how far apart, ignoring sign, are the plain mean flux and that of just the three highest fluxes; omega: 0.65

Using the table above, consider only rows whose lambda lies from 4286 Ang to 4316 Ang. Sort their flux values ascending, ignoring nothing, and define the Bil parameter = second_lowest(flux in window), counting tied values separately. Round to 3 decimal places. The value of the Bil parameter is 4.751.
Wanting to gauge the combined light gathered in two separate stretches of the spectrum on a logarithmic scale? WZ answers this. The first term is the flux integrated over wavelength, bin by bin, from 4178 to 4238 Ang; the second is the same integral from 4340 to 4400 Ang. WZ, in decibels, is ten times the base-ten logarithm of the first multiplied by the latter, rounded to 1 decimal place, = 49.0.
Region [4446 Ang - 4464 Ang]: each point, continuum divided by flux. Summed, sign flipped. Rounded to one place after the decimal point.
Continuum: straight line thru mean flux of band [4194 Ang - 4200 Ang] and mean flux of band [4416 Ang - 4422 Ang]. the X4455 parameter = -5.9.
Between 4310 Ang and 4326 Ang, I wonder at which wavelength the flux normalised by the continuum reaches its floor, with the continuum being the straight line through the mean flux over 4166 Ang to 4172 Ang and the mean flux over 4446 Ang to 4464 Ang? 4312.0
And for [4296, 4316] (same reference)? 4297.0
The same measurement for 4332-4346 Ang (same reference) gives 4333.0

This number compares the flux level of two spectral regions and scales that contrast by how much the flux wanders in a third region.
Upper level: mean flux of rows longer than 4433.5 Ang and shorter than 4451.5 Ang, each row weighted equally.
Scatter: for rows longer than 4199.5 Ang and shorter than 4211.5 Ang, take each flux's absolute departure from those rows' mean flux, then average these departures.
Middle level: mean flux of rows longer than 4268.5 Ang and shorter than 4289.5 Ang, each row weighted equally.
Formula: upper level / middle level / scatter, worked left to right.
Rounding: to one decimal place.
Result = 12.7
